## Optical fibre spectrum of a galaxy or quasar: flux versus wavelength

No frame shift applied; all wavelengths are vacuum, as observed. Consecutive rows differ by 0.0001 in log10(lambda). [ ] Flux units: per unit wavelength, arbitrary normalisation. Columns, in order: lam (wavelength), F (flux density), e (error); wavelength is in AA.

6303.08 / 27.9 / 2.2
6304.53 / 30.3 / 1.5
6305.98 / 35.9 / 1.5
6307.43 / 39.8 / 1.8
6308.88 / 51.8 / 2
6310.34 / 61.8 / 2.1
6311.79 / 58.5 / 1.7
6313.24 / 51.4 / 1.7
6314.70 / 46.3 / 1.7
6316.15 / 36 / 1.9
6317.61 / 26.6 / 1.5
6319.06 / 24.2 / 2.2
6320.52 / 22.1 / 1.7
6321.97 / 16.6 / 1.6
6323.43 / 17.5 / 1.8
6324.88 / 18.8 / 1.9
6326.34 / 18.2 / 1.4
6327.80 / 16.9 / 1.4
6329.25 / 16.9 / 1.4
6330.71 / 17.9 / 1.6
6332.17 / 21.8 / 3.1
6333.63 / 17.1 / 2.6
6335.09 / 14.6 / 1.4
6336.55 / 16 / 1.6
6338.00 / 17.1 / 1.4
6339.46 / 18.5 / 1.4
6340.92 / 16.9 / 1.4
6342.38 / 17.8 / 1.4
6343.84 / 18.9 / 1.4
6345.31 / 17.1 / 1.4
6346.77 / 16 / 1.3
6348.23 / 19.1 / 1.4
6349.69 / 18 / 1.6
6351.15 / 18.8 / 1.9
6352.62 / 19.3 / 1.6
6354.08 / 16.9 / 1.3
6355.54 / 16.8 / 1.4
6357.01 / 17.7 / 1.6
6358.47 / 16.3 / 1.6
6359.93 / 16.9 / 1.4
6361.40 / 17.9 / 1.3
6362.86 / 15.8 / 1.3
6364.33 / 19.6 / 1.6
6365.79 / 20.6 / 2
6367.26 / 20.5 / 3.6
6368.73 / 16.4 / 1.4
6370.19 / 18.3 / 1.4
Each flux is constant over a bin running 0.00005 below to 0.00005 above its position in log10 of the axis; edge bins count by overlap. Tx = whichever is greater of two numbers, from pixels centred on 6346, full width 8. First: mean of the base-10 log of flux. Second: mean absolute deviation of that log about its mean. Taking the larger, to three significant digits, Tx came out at 1.25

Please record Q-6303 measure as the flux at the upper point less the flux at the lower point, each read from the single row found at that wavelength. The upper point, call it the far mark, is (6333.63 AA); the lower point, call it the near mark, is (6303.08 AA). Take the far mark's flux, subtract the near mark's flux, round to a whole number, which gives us -11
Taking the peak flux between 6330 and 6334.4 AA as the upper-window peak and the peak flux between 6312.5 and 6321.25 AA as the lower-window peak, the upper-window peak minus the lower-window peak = -30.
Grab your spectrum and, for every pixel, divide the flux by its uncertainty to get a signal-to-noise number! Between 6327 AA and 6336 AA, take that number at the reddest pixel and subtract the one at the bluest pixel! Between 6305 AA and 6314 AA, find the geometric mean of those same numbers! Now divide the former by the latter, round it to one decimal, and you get -0.1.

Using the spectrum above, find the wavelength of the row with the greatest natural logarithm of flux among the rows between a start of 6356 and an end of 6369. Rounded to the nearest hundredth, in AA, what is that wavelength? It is 6365.79 AA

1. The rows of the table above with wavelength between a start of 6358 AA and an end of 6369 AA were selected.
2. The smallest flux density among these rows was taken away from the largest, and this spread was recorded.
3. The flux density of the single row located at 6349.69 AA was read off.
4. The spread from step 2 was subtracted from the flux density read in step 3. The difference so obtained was 13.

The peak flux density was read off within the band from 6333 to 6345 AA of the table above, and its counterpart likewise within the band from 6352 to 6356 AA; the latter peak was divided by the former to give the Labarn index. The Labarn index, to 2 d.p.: 1.02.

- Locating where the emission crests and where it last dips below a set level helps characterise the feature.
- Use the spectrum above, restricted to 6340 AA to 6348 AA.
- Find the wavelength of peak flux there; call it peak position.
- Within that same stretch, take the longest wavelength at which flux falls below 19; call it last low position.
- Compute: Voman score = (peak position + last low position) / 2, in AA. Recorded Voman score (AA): 6345.3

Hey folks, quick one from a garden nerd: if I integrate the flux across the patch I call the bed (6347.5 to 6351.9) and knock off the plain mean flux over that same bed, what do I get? 63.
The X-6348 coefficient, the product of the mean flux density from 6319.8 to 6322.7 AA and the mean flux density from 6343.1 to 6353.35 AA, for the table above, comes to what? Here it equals 352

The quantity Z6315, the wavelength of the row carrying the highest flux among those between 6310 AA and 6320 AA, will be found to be 6310.34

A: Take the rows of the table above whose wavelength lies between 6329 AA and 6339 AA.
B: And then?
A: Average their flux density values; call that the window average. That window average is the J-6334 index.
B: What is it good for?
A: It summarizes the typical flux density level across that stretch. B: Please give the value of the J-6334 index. 17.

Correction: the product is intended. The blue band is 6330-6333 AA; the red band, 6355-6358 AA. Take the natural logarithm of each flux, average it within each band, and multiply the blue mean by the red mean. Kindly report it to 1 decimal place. 8.5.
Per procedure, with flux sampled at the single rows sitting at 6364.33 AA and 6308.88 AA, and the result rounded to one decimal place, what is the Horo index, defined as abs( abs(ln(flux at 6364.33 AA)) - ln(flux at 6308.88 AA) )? 1.0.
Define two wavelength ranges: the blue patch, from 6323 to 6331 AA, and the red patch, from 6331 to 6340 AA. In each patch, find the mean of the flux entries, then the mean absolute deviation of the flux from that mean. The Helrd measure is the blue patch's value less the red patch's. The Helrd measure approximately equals -1.2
